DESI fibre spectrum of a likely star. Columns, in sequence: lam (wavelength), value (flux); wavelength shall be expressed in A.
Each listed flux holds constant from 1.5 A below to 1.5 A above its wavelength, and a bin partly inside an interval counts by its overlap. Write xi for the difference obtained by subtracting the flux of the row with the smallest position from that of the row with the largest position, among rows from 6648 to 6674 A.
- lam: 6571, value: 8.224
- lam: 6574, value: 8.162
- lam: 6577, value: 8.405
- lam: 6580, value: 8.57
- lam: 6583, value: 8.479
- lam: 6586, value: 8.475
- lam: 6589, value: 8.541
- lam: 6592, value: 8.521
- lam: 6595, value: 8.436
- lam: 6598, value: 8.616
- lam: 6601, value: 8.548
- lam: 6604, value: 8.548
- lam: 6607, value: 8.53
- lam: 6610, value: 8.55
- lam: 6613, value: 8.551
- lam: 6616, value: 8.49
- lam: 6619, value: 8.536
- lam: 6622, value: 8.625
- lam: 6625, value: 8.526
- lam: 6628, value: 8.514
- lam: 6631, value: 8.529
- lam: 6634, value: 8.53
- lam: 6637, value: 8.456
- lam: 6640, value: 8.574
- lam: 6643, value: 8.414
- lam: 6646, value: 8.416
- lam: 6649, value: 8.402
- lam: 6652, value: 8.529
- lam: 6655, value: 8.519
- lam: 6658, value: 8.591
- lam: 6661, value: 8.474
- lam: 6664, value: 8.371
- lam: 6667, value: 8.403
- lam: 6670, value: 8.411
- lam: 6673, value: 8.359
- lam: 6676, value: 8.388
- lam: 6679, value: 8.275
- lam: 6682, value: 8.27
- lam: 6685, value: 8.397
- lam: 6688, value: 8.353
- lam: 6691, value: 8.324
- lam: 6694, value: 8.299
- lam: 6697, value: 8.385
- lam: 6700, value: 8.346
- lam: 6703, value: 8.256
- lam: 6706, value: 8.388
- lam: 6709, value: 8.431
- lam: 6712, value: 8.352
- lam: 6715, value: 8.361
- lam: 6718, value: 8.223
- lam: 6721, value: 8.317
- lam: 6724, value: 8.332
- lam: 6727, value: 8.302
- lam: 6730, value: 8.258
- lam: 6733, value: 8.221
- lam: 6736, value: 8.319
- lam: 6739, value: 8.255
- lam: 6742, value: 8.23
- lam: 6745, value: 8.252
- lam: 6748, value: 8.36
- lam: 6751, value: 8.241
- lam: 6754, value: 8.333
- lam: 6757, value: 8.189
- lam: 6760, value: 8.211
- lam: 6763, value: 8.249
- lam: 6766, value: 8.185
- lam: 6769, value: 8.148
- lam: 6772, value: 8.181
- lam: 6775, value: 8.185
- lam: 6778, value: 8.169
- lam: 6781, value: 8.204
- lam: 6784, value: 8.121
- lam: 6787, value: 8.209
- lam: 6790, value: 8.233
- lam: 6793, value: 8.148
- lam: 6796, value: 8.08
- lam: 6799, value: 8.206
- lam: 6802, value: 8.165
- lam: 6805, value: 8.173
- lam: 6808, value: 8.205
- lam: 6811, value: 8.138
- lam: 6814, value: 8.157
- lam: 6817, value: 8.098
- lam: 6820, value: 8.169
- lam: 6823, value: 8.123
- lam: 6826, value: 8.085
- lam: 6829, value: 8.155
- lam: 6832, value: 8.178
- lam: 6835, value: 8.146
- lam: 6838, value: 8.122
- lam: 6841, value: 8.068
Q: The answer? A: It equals -0.04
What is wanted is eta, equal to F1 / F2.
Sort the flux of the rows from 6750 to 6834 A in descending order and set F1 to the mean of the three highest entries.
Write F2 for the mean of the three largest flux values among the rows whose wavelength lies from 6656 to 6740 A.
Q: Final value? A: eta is 0.97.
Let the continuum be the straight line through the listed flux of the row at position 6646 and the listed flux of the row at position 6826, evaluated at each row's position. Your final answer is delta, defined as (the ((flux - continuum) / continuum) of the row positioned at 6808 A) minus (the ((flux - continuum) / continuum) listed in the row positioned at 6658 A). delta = -0.013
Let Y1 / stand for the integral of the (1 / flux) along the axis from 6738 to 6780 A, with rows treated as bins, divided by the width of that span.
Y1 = 0.122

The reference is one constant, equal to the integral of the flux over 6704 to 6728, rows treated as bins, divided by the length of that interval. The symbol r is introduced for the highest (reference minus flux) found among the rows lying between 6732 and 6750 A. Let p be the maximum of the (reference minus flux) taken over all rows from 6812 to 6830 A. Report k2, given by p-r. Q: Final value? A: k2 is 0.1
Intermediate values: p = 0.25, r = 0.116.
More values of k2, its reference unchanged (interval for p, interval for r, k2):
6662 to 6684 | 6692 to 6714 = 0.0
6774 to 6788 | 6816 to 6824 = 0.0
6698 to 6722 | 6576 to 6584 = 0.2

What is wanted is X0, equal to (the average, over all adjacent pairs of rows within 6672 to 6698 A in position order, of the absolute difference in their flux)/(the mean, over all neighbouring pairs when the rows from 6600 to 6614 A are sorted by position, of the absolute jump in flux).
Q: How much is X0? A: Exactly 5.9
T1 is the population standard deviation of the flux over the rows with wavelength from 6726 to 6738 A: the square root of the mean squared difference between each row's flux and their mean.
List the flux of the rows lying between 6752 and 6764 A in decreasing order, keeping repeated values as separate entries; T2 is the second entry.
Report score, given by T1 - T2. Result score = -8.21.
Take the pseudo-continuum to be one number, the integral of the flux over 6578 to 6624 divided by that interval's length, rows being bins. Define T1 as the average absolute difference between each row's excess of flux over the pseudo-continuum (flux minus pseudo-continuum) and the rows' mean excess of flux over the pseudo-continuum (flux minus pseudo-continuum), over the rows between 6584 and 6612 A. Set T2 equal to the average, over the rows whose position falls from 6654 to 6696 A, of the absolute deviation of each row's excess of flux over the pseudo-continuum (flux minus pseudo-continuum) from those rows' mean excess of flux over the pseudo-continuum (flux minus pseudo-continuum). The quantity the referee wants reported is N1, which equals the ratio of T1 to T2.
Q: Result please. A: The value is 0.5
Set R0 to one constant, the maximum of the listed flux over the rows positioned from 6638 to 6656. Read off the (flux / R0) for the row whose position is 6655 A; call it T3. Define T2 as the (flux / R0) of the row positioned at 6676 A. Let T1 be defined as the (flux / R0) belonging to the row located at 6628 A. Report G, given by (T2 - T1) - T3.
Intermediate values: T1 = 0.993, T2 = 0.978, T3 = 0.994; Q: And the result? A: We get -1.01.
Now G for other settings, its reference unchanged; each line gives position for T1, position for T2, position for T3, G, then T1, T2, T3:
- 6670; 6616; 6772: -0.94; 0.981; 0.990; 0.954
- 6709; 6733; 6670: -1.01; 0.983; 0.959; 0.981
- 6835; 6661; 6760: -0.92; 0.950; 0.988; 0.958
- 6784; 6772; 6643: -0.97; 0.947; 0.954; 0.981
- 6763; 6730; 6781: -0.96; 0.962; 0.963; 0.957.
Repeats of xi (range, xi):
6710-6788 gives -0.14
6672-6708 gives 0.03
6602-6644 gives -0.13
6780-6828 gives -0.12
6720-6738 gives 0.00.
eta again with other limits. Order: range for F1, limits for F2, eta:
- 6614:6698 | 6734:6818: 1.03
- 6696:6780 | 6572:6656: 0.98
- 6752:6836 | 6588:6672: 0.96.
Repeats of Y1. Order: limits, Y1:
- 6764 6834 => 0.123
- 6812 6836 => 0.123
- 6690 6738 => 0.120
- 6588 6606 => 0.117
